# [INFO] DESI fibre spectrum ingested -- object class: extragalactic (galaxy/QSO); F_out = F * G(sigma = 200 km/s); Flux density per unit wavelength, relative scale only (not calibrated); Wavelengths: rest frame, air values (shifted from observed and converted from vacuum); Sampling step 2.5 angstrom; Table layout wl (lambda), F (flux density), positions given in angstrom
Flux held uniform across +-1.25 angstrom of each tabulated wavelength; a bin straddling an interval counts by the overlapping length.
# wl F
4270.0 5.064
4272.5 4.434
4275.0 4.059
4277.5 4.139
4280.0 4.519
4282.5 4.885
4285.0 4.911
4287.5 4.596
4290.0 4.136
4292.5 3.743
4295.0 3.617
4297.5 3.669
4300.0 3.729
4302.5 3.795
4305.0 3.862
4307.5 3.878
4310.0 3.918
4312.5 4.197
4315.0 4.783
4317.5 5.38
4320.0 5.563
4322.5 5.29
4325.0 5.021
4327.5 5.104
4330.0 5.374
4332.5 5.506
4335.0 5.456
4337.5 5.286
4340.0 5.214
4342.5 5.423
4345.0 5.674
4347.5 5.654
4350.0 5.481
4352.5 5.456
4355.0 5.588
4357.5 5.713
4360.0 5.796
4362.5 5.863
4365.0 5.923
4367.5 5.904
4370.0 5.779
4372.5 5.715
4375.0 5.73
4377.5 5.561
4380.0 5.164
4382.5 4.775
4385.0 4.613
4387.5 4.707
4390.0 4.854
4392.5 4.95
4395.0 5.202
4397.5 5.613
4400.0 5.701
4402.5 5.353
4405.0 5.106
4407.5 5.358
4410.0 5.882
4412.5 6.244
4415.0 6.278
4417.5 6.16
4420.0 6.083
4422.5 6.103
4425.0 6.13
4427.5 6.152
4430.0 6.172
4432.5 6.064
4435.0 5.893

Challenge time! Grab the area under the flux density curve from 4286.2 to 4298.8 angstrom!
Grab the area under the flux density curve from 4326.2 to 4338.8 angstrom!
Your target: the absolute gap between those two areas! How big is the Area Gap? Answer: 17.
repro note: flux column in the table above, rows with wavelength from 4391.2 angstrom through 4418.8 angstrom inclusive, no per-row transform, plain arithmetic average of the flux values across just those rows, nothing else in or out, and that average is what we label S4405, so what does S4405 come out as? 5.6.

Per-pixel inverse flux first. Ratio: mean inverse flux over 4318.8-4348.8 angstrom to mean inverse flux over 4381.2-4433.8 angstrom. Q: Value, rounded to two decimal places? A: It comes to 1.03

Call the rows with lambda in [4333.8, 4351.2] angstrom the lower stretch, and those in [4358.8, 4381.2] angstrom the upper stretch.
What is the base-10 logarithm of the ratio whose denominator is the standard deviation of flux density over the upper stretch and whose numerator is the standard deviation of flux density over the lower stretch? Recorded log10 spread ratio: -0.14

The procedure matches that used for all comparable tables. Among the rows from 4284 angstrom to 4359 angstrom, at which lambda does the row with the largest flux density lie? 4357.5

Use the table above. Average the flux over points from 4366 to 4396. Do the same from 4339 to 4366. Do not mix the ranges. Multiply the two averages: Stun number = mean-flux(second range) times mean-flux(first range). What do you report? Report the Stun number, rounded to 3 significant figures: 29.5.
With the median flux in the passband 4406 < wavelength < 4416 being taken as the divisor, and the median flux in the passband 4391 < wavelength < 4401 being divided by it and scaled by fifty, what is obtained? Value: 45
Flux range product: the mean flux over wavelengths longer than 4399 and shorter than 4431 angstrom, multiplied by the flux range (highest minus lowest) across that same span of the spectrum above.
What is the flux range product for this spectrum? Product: 6.9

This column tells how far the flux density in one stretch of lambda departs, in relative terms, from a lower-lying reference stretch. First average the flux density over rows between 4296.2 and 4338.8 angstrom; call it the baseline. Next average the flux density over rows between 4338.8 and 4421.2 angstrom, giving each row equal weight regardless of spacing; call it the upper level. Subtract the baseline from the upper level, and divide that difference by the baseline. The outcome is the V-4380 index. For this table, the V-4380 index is 0.18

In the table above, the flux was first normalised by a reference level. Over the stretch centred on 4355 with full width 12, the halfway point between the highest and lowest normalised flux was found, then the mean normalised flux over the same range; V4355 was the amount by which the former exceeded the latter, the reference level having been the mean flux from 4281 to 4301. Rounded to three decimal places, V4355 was 0.005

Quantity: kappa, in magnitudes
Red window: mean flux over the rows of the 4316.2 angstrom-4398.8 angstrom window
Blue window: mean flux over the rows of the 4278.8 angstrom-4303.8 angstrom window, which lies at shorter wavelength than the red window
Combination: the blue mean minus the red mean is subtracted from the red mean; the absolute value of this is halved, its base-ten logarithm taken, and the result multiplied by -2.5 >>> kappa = -1.30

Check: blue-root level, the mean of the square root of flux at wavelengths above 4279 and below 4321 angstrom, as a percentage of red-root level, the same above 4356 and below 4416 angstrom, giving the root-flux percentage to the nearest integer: 88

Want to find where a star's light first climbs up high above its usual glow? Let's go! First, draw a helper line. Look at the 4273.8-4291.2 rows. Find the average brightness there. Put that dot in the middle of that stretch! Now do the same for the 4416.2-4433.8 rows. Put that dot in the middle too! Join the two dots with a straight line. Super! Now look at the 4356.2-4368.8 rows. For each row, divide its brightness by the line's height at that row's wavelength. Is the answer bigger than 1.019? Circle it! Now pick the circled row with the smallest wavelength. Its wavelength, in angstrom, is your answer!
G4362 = 4357.5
